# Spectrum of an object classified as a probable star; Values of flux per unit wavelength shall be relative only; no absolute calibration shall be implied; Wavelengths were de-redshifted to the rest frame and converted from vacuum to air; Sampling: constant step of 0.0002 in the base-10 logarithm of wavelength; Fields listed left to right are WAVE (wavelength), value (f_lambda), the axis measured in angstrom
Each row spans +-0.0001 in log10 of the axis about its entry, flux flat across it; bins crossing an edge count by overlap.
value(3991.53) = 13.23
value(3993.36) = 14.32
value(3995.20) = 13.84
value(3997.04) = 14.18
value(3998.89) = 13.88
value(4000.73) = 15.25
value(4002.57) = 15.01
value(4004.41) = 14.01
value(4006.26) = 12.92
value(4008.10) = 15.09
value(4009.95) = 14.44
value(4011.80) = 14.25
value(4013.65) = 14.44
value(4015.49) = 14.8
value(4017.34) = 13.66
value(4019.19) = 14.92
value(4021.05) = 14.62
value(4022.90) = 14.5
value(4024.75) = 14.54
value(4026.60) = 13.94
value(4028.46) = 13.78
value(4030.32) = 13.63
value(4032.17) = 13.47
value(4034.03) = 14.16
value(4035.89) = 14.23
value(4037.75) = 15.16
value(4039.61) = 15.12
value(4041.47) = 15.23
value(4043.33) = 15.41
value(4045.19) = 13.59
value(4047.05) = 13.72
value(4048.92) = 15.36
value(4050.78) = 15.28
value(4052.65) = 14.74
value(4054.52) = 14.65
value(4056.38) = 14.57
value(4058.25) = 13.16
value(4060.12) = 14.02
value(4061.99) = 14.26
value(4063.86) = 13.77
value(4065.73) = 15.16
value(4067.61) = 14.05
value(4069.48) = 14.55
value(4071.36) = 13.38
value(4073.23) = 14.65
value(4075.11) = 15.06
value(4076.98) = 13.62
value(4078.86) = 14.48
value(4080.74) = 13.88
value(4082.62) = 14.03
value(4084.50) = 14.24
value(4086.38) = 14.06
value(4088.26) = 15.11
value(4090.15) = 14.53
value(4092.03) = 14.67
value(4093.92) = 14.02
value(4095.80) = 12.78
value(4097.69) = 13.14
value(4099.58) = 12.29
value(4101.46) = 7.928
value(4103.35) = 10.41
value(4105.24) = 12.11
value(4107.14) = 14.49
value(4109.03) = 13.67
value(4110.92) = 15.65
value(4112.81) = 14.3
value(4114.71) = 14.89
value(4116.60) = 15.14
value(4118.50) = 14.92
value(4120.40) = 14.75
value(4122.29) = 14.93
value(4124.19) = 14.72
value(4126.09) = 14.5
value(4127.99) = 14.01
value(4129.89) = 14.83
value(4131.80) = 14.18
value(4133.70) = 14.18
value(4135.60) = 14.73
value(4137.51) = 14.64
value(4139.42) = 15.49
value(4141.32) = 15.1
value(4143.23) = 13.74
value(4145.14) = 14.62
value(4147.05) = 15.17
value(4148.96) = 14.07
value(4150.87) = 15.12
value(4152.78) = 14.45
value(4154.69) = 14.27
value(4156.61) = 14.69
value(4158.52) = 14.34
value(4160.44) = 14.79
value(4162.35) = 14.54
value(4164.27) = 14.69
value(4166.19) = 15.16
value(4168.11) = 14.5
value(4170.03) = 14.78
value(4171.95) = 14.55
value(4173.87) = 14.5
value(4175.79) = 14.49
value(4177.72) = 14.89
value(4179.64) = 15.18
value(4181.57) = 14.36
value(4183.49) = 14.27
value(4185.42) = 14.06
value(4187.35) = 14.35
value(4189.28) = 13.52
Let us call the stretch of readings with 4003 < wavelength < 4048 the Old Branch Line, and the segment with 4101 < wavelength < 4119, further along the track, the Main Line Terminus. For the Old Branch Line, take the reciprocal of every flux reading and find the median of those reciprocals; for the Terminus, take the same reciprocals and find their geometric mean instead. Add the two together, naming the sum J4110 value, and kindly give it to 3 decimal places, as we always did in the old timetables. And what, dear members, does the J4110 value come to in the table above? 0.146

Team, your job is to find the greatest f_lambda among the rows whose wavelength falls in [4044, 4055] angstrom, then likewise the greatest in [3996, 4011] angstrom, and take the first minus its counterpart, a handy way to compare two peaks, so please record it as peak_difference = 0.11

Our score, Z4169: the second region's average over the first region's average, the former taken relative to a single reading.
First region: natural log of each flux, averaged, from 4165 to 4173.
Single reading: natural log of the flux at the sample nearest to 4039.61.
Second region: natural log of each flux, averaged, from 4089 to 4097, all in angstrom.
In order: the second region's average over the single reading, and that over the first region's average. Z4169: 0.361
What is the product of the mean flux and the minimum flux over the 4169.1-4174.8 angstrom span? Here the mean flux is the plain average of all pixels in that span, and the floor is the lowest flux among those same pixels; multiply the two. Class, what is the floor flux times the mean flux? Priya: 212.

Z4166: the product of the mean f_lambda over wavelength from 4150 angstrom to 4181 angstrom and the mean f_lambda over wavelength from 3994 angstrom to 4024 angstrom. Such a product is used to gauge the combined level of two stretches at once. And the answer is 211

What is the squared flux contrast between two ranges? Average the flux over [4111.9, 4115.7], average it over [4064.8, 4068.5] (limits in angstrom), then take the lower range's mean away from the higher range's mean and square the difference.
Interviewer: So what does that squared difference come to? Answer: 0.0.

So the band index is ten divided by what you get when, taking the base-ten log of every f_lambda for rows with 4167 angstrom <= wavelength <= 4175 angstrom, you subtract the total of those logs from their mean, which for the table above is -2.86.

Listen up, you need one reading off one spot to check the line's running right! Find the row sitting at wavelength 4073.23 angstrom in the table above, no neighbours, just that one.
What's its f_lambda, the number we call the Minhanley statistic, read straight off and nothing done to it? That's 14.65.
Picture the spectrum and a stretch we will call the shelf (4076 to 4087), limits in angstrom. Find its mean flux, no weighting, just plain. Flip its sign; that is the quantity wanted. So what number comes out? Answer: -14.1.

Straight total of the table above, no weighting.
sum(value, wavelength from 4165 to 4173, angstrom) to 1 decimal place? 59.0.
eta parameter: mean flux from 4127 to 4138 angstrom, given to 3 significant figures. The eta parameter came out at 14.4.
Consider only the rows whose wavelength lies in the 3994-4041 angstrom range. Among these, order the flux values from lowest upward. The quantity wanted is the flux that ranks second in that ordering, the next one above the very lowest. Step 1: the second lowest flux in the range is 13.47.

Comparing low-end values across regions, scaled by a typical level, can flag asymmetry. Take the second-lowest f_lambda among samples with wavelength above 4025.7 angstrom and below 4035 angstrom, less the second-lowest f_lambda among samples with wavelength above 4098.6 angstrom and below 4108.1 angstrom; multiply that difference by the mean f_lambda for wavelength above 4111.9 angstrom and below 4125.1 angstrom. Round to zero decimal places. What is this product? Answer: 48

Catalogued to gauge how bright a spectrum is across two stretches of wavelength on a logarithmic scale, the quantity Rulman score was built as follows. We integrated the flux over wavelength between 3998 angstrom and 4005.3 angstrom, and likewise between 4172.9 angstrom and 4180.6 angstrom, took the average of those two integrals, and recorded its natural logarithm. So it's 4.70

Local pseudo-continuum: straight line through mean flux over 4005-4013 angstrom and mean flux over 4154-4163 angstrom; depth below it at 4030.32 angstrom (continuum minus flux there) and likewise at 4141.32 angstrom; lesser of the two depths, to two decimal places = -0.61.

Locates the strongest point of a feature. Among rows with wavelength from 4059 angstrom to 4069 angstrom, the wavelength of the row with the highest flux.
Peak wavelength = 4065.73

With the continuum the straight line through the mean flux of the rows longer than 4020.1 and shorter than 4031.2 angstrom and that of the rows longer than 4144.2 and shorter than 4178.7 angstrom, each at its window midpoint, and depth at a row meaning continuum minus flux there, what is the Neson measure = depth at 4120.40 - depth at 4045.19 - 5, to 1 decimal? -5.9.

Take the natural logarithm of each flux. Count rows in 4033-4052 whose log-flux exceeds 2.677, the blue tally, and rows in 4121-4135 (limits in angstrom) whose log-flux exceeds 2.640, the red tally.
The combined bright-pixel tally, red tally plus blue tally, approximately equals 12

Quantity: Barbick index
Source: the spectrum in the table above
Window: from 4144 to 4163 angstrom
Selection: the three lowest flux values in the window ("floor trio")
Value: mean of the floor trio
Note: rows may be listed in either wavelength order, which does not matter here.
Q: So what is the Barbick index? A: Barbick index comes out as 14.2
